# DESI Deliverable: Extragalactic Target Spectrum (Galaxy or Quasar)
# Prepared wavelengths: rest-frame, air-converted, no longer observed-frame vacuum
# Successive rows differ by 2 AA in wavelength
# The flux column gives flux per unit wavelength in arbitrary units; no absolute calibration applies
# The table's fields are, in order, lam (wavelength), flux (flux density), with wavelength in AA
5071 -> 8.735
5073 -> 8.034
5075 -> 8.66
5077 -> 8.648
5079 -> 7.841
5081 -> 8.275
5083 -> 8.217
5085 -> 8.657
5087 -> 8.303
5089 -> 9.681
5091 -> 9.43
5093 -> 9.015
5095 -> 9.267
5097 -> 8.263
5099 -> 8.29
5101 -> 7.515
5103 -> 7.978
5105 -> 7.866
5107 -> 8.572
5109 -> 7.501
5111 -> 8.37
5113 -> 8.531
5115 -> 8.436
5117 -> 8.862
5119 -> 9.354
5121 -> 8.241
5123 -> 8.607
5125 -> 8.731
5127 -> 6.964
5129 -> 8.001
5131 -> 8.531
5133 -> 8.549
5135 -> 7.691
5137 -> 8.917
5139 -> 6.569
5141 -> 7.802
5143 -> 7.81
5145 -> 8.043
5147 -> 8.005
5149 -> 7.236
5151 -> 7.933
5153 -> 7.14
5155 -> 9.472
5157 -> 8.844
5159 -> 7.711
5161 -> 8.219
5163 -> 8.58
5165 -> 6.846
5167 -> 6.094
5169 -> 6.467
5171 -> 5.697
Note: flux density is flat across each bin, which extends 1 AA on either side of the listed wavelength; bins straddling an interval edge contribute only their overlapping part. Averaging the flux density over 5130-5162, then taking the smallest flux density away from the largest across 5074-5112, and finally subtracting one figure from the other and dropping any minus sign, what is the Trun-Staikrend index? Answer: 5.8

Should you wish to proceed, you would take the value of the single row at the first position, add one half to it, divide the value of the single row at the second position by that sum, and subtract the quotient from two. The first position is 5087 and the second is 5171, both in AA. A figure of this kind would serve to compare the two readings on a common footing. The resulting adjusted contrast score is 1.35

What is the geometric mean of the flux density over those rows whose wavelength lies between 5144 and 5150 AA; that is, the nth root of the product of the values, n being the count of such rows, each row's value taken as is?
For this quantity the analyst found 7.8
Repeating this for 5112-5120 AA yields 8.8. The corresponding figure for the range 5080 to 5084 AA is 8.2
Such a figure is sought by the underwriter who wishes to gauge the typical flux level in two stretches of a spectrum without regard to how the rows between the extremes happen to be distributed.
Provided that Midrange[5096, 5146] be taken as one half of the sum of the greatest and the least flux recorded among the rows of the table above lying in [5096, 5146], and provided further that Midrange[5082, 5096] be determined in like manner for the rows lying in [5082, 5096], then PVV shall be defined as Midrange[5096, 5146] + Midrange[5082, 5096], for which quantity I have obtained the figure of 16.9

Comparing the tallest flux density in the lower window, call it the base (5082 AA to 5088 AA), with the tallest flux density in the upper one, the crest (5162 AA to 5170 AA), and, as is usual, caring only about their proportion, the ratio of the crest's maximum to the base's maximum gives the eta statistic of 0.99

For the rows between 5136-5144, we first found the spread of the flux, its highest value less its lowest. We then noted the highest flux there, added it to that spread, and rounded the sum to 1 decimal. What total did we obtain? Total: 11.3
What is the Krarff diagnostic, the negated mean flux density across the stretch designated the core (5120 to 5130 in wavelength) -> -8.11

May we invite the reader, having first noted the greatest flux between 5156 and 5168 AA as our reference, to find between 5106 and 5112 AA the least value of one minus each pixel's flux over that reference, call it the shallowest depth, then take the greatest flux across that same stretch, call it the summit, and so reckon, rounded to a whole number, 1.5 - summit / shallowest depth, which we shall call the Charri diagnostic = -277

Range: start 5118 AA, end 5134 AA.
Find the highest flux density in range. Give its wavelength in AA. 5119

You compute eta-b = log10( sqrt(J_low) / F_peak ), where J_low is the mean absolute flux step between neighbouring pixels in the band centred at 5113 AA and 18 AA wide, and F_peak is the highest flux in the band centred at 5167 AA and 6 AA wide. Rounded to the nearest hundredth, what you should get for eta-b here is -0.94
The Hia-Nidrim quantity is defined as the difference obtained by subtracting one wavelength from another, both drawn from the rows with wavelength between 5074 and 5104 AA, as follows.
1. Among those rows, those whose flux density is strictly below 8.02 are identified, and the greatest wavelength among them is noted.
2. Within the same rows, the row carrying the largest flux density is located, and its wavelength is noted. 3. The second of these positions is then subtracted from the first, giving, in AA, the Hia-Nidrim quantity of 14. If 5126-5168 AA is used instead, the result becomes 12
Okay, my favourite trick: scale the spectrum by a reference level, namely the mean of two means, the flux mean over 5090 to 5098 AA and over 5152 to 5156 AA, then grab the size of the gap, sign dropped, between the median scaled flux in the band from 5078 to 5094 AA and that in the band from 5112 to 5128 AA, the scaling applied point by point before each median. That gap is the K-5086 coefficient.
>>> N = 0.010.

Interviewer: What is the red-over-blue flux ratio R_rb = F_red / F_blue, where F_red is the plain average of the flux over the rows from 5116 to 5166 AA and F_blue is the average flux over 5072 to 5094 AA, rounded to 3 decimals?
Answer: 0.941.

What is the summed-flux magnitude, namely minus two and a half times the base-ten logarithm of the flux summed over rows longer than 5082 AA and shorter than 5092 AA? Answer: -4.12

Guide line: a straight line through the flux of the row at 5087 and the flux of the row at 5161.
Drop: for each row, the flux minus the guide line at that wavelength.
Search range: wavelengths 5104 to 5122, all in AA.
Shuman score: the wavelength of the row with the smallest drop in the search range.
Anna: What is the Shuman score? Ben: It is 5109 AA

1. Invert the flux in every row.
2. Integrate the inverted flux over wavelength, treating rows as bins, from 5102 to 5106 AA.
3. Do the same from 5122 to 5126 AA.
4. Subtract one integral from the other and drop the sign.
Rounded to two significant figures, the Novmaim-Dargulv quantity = 0.044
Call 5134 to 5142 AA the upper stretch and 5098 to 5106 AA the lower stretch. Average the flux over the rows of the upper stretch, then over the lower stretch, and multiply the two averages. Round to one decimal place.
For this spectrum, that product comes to 61.3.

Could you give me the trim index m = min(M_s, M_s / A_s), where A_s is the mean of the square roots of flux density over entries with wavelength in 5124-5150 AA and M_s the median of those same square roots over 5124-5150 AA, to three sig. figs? 1.01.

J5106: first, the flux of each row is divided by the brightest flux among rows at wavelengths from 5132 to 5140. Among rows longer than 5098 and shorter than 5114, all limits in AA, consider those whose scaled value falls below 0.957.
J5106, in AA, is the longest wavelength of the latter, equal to 5113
